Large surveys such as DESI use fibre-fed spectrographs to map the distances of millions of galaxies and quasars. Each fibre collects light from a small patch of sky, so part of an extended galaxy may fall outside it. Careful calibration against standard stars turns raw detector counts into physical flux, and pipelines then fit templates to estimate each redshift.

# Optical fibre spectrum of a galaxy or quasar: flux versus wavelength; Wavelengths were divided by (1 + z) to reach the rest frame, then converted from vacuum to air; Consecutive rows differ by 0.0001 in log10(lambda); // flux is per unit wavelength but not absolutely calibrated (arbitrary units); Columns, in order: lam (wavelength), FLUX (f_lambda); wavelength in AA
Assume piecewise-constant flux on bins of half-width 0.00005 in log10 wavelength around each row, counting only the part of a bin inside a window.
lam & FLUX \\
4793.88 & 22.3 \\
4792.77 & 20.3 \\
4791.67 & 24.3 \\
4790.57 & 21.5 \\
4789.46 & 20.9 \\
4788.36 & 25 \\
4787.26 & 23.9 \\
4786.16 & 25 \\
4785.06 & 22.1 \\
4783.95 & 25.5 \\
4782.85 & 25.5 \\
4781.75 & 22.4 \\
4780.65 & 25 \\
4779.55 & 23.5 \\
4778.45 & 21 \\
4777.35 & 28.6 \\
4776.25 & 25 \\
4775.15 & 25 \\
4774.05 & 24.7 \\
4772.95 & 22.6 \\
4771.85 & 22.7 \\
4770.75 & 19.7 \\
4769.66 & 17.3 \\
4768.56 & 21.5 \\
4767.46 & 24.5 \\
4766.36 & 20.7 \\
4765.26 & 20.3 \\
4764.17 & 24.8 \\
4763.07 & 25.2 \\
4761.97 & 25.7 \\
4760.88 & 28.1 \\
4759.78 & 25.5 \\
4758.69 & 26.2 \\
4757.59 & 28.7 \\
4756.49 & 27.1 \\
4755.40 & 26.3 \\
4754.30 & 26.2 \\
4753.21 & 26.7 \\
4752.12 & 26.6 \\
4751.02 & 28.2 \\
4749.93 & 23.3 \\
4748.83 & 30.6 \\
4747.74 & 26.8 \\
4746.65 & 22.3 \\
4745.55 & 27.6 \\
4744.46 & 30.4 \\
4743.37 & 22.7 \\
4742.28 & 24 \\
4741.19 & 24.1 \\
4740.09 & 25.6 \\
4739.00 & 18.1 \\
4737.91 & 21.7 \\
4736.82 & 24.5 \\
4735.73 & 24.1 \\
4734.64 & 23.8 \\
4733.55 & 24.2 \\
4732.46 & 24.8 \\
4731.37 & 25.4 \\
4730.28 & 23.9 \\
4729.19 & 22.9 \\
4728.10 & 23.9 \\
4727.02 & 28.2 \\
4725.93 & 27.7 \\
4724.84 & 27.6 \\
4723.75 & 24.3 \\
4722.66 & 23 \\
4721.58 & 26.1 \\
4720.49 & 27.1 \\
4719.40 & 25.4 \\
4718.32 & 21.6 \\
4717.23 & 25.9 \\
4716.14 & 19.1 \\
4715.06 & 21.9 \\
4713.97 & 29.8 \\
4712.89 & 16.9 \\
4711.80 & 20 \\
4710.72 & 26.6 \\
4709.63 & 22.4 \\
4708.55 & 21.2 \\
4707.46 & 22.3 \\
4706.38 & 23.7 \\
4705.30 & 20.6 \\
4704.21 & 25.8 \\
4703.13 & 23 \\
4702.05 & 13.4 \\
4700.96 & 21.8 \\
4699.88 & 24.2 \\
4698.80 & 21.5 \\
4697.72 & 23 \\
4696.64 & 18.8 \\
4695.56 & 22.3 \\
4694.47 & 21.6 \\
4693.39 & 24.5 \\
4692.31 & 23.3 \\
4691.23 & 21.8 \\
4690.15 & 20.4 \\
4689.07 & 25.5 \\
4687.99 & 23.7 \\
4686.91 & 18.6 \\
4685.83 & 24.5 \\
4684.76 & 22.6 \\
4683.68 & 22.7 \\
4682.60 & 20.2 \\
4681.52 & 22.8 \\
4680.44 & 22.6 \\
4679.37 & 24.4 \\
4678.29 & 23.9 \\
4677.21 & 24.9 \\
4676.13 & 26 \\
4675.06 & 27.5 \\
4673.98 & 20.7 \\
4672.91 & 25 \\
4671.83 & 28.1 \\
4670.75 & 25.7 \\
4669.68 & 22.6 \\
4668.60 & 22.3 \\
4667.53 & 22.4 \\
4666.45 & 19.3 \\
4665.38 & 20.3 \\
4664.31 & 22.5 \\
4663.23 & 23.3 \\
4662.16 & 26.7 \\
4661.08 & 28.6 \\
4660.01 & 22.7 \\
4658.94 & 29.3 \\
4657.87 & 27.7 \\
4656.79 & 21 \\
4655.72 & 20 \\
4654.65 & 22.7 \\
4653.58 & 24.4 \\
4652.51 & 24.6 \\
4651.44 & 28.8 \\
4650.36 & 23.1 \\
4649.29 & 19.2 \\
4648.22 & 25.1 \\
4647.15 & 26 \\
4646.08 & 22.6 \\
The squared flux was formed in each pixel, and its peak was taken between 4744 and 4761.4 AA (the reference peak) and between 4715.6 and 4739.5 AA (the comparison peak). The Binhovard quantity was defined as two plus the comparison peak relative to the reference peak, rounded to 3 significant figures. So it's 2.85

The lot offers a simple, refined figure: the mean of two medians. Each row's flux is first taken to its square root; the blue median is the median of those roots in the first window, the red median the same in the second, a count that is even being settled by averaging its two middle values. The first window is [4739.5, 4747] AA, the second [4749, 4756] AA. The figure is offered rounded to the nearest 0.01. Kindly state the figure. 5.03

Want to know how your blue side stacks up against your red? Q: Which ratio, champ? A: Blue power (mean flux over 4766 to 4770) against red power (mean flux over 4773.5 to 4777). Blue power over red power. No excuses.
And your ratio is 0.84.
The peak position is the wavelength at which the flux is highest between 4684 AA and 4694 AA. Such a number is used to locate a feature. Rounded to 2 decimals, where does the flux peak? 4689.07 AA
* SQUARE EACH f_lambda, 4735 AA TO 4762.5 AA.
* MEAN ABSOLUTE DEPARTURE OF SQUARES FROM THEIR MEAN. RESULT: 106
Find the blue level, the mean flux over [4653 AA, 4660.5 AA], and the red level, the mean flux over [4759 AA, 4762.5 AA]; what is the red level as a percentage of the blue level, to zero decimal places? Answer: 110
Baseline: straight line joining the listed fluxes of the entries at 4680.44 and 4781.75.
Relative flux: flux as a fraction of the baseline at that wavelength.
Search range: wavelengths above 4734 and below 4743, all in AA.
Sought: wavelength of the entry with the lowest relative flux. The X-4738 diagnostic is 4739.00 AA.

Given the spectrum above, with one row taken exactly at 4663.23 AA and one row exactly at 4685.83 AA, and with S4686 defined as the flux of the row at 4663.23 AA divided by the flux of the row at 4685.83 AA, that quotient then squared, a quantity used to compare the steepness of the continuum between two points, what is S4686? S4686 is 0.9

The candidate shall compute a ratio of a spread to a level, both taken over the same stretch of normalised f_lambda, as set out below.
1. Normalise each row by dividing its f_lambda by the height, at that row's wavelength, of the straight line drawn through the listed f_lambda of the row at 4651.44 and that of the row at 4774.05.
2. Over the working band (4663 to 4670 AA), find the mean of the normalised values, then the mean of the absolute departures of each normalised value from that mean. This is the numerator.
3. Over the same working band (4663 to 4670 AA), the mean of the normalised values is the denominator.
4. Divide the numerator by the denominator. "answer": 0.053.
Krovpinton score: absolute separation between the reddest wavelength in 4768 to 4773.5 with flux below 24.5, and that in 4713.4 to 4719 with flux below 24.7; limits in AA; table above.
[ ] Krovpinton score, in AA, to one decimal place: 54.6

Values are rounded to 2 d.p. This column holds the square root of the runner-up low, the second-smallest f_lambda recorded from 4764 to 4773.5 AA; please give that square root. 4.44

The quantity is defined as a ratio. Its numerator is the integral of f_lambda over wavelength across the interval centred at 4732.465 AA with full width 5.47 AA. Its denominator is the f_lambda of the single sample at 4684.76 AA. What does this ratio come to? 5.9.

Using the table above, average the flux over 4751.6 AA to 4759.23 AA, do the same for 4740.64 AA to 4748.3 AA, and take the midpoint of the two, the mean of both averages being 26.1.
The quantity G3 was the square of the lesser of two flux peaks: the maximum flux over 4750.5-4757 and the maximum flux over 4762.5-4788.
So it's 795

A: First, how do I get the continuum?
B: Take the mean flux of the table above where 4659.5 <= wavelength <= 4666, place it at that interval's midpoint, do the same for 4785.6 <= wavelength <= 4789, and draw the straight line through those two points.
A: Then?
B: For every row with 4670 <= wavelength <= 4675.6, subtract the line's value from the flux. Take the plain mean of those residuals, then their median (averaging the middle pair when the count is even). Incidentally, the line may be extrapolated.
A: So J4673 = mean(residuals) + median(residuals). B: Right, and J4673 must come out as 3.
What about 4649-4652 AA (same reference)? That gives -1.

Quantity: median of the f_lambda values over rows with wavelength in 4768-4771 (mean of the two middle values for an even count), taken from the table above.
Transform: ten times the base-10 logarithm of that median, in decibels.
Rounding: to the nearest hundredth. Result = 12.94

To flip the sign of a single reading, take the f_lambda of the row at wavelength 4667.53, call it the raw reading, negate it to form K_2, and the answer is -22.4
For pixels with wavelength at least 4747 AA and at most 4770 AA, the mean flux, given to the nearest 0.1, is 25.3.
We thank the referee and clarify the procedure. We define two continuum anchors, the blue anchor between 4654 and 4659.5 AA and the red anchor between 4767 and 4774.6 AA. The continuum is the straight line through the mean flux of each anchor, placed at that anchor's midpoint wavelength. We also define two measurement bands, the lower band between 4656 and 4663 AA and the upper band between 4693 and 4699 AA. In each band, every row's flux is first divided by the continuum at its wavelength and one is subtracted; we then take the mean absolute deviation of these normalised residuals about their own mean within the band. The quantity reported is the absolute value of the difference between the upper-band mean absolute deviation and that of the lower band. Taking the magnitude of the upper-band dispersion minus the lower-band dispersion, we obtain 0.06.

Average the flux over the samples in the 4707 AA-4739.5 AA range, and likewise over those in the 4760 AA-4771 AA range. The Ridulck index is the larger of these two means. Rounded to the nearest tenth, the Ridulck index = 23.8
